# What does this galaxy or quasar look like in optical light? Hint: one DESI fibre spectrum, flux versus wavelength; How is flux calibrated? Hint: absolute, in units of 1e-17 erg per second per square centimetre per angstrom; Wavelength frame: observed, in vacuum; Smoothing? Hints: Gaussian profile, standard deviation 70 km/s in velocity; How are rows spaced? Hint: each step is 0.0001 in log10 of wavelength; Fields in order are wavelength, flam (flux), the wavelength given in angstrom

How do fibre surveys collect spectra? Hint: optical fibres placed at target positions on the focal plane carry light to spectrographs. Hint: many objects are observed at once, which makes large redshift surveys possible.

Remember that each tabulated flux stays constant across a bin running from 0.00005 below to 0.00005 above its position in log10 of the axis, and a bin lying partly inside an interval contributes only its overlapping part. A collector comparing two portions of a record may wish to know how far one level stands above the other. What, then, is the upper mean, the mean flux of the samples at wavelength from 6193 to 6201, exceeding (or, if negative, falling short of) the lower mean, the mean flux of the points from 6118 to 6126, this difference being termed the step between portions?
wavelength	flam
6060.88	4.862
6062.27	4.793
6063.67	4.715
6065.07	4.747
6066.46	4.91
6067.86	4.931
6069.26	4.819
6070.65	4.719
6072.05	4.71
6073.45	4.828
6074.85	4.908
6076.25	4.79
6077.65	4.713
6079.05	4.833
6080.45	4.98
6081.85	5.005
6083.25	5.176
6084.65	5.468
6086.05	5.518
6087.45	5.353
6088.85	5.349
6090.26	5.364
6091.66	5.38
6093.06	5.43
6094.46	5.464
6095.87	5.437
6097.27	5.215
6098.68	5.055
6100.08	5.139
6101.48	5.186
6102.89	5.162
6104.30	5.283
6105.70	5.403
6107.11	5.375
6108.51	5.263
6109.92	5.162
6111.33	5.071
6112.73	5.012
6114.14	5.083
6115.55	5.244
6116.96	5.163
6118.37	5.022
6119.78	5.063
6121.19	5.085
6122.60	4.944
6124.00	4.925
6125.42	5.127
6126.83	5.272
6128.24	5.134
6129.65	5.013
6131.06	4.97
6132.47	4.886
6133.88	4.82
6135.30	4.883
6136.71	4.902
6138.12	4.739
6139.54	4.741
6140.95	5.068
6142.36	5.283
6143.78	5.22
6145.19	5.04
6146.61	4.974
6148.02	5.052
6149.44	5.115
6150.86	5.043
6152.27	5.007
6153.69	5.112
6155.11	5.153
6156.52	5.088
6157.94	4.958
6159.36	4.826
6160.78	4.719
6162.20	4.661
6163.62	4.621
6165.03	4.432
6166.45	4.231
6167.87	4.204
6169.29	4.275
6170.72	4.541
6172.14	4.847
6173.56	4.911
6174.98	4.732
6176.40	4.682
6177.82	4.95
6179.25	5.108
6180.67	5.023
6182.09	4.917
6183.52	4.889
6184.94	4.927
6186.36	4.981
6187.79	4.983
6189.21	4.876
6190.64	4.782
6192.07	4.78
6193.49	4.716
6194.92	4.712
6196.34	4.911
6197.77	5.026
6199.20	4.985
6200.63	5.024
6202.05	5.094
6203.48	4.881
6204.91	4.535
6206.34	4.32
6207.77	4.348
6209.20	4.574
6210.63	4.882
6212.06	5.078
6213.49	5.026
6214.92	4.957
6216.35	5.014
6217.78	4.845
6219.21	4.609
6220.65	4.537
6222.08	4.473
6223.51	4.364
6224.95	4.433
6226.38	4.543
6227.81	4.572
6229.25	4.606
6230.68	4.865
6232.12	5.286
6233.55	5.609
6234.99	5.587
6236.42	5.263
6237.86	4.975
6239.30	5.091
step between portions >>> -0.1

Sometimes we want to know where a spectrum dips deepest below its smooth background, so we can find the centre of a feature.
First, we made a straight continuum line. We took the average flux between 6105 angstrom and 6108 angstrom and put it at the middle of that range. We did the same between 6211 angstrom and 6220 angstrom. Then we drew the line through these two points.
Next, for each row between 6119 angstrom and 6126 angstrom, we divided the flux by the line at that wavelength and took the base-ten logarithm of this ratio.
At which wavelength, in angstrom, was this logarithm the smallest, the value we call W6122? 6124.00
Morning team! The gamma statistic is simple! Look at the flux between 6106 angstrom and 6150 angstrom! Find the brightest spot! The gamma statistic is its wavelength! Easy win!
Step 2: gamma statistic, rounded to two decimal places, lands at 6107.11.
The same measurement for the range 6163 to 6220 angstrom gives 6179.25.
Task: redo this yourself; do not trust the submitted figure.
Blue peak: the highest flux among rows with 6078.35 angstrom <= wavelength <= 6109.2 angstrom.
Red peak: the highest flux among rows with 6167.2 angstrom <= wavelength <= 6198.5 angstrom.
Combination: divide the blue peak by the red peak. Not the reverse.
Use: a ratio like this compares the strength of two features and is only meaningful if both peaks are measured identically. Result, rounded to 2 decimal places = 1.08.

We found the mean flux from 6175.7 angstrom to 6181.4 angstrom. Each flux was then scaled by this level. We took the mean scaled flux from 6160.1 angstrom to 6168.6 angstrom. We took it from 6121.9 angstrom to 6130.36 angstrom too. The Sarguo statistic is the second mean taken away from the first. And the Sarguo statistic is -0.12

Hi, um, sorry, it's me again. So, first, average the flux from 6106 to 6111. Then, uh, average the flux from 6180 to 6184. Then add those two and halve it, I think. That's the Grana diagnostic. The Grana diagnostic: 5.10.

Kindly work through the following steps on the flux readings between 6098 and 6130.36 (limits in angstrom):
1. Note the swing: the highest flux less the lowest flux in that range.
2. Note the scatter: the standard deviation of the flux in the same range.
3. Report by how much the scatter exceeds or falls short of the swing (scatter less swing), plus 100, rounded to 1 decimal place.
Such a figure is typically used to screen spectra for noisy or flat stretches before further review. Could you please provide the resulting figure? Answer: 99.6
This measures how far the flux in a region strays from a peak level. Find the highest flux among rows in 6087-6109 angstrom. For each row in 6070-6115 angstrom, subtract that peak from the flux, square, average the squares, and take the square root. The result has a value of 0.40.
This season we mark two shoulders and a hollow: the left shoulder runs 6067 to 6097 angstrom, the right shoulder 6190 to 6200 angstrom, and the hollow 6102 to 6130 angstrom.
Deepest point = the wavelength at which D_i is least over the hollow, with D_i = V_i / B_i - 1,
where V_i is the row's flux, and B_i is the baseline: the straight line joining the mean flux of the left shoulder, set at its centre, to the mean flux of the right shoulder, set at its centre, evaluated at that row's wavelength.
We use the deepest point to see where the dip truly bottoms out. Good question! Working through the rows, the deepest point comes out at 6124.00 angstrom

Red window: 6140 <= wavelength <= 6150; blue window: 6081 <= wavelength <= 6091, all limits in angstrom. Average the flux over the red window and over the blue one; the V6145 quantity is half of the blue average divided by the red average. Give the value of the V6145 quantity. 0.521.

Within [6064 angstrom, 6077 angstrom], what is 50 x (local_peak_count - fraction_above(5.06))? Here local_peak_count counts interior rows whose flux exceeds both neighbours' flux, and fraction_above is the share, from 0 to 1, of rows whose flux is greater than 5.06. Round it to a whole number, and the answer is 100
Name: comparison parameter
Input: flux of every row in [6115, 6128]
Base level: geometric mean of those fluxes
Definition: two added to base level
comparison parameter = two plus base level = 7.1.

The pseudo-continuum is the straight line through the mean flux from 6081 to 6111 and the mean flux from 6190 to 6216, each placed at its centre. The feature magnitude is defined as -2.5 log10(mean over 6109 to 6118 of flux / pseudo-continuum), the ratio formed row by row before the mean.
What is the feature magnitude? 0.020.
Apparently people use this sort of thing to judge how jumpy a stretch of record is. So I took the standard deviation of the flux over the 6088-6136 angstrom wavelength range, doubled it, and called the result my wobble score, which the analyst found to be 0.35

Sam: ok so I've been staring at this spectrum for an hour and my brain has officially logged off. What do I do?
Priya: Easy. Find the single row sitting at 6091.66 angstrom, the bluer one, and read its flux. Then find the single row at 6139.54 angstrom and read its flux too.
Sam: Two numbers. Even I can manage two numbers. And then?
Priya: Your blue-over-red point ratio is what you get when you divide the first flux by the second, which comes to 1.13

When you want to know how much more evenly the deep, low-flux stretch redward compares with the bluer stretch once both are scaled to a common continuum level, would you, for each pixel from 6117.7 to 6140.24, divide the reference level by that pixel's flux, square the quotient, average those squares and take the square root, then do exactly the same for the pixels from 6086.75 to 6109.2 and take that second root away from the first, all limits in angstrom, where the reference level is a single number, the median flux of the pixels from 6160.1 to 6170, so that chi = 0.06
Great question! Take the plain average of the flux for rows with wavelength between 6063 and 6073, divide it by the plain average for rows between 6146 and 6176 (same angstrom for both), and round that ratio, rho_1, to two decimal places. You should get 1.00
